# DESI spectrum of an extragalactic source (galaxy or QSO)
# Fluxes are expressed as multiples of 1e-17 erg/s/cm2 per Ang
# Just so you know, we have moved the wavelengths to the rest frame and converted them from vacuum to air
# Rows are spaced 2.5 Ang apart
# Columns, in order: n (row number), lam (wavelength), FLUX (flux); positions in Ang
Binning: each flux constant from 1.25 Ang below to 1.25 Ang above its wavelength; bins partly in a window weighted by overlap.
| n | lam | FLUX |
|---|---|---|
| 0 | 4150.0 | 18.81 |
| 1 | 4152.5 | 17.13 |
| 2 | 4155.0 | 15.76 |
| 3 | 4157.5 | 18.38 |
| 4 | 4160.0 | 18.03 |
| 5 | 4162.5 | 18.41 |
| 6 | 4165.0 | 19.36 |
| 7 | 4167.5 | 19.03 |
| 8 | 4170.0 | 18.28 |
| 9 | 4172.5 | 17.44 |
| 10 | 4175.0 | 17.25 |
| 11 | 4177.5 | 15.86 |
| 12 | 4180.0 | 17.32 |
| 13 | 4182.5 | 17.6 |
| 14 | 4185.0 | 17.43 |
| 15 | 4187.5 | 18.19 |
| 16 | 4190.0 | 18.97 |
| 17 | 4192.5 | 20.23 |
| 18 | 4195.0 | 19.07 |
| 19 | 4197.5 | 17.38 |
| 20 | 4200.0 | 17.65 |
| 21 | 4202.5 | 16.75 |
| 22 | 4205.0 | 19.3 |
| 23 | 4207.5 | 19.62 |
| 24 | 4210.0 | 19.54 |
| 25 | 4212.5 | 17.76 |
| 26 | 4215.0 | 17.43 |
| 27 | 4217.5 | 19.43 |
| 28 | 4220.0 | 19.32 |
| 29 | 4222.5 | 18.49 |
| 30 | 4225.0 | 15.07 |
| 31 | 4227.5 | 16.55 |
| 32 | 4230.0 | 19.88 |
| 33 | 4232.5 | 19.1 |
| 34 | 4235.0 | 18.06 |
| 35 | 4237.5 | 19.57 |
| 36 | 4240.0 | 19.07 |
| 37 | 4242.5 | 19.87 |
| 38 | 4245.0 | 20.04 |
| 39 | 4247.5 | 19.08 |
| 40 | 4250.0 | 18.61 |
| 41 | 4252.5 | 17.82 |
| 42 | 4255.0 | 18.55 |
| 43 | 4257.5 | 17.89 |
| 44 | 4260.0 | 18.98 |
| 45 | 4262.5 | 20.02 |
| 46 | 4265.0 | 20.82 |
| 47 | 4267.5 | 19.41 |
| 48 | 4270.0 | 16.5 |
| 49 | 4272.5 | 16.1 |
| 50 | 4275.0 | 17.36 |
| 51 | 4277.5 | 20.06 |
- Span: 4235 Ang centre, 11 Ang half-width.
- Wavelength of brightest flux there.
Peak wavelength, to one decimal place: 4245.0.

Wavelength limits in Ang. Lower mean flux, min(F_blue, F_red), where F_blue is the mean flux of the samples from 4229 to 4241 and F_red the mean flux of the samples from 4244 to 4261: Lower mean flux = 18.7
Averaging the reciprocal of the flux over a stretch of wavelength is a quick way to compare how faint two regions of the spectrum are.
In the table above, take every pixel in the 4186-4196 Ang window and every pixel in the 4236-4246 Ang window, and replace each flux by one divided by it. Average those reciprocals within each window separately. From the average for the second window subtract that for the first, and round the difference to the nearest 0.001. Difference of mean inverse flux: -0.001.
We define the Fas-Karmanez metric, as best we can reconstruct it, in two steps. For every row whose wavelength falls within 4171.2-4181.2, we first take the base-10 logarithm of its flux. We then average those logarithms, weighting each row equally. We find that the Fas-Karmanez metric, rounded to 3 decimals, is 1.229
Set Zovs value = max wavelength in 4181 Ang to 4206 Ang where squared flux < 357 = 4202.5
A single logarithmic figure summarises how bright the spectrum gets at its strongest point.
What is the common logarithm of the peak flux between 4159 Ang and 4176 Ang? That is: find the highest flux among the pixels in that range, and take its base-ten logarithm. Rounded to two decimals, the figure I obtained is 1.29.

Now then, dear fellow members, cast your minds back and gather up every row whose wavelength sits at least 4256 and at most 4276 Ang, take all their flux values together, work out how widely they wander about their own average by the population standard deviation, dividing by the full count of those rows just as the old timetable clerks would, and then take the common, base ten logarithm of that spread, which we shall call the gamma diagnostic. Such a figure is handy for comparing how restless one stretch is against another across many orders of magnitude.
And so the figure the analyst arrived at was 0.20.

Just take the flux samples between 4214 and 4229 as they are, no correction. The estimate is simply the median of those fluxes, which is 18.0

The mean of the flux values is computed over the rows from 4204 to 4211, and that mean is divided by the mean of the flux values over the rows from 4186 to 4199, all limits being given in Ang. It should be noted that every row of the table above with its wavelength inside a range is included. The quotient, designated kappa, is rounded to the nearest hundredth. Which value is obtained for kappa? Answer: 1.04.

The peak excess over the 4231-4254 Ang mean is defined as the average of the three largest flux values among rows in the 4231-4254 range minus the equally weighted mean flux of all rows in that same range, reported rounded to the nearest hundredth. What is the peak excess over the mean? 0.80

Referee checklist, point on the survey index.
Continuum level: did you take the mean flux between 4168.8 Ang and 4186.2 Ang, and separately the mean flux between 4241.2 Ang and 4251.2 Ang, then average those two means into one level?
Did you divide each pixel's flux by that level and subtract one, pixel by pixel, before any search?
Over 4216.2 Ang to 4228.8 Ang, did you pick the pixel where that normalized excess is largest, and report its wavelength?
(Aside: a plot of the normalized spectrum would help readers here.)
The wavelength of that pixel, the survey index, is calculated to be 4217.5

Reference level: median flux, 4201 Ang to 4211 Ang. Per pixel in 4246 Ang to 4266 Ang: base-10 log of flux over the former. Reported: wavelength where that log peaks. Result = 4265.0 Ang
